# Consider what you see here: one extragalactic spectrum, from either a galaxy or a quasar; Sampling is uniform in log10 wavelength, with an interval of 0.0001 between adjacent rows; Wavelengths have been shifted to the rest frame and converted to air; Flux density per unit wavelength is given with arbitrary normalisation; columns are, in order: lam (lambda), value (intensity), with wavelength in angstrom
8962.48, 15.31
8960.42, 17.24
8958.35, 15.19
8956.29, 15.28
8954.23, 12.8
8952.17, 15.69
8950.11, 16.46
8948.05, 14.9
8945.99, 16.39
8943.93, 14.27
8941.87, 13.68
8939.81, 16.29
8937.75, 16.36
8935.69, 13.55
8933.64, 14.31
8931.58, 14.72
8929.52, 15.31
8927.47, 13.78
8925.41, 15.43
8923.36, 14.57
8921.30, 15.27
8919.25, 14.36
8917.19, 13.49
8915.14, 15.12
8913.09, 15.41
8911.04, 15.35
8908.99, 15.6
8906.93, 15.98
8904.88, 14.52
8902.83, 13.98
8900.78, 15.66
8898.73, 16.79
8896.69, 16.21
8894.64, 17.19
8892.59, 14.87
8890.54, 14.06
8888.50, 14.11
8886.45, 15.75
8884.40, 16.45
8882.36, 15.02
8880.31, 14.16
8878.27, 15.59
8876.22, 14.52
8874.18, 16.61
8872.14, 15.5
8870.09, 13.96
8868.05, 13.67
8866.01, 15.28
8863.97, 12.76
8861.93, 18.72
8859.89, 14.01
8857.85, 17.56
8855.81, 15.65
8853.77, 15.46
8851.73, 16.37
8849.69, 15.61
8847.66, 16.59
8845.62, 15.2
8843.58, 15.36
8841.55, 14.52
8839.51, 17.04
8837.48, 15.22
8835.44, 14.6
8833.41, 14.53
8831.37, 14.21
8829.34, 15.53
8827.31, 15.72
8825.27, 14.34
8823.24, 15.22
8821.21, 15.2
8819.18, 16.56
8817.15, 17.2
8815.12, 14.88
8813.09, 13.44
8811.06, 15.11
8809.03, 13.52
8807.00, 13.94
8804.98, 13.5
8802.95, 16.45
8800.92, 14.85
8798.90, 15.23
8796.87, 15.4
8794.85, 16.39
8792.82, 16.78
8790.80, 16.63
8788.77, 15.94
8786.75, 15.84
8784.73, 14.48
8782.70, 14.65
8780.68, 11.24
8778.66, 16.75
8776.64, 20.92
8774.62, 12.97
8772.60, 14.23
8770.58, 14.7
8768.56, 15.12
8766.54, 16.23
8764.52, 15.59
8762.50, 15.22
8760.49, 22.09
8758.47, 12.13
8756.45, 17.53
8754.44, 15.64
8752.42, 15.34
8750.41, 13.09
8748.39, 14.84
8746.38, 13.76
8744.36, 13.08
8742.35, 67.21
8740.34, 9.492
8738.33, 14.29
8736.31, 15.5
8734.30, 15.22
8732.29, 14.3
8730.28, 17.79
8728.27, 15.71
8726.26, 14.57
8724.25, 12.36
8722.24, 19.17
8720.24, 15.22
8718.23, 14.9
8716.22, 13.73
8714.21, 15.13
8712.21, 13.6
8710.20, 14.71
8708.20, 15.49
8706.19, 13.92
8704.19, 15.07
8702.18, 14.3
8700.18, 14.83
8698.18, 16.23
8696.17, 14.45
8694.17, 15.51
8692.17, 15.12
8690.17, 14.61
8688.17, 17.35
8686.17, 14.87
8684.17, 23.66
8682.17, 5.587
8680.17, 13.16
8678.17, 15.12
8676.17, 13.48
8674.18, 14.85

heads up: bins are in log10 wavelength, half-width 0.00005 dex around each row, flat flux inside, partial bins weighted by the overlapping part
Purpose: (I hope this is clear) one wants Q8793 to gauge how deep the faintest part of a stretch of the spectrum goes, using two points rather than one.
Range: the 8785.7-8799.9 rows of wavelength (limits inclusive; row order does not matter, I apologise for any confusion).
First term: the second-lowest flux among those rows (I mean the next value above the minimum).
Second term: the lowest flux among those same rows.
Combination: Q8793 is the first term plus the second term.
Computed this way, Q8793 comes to 30.6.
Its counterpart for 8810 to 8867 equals 26.2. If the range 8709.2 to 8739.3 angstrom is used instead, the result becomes 26.0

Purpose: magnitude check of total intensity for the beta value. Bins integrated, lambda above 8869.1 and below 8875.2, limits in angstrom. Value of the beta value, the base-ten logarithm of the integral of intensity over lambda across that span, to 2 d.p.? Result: 1.97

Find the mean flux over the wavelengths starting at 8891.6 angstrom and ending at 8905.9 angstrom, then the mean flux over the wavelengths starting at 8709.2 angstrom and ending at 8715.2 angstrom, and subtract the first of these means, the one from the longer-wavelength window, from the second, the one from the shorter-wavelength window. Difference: -1.1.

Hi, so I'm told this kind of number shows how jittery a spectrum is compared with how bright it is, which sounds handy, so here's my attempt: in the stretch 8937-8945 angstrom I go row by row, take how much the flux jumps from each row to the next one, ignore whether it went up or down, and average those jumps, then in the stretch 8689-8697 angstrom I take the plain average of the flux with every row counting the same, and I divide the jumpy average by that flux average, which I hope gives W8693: 0.073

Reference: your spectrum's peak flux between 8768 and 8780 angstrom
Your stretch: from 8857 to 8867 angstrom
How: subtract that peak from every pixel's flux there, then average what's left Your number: -5.3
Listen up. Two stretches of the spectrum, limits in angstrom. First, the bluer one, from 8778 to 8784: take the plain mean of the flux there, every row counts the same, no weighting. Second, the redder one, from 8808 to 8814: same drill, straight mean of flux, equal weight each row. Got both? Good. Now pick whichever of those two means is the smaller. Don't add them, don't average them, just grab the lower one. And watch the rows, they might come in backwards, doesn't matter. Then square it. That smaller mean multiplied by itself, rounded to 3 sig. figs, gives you 197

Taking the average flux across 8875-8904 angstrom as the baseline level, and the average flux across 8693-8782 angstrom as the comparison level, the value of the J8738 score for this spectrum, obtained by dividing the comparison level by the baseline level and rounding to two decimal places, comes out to 1.06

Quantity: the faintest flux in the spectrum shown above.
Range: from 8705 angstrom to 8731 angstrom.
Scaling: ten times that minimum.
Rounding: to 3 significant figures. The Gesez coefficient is 124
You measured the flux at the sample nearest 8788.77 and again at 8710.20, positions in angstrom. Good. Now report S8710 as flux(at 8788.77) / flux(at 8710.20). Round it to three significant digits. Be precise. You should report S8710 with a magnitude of 1.08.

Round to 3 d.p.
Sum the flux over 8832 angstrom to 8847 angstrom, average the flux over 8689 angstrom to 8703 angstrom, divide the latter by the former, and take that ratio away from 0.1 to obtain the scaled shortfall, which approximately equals -0.041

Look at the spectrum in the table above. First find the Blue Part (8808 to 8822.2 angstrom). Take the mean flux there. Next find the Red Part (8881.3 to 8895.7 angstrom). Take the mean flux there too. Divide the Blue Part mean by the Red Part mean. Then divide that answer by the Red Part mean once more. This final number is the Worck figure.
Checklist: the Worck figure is 0.064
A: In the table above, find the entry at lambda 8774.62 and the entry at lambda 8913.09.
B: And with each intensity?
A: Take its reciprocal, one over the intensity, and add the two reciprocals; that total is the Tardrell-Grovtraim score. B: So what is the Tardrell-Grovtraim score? 0.142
